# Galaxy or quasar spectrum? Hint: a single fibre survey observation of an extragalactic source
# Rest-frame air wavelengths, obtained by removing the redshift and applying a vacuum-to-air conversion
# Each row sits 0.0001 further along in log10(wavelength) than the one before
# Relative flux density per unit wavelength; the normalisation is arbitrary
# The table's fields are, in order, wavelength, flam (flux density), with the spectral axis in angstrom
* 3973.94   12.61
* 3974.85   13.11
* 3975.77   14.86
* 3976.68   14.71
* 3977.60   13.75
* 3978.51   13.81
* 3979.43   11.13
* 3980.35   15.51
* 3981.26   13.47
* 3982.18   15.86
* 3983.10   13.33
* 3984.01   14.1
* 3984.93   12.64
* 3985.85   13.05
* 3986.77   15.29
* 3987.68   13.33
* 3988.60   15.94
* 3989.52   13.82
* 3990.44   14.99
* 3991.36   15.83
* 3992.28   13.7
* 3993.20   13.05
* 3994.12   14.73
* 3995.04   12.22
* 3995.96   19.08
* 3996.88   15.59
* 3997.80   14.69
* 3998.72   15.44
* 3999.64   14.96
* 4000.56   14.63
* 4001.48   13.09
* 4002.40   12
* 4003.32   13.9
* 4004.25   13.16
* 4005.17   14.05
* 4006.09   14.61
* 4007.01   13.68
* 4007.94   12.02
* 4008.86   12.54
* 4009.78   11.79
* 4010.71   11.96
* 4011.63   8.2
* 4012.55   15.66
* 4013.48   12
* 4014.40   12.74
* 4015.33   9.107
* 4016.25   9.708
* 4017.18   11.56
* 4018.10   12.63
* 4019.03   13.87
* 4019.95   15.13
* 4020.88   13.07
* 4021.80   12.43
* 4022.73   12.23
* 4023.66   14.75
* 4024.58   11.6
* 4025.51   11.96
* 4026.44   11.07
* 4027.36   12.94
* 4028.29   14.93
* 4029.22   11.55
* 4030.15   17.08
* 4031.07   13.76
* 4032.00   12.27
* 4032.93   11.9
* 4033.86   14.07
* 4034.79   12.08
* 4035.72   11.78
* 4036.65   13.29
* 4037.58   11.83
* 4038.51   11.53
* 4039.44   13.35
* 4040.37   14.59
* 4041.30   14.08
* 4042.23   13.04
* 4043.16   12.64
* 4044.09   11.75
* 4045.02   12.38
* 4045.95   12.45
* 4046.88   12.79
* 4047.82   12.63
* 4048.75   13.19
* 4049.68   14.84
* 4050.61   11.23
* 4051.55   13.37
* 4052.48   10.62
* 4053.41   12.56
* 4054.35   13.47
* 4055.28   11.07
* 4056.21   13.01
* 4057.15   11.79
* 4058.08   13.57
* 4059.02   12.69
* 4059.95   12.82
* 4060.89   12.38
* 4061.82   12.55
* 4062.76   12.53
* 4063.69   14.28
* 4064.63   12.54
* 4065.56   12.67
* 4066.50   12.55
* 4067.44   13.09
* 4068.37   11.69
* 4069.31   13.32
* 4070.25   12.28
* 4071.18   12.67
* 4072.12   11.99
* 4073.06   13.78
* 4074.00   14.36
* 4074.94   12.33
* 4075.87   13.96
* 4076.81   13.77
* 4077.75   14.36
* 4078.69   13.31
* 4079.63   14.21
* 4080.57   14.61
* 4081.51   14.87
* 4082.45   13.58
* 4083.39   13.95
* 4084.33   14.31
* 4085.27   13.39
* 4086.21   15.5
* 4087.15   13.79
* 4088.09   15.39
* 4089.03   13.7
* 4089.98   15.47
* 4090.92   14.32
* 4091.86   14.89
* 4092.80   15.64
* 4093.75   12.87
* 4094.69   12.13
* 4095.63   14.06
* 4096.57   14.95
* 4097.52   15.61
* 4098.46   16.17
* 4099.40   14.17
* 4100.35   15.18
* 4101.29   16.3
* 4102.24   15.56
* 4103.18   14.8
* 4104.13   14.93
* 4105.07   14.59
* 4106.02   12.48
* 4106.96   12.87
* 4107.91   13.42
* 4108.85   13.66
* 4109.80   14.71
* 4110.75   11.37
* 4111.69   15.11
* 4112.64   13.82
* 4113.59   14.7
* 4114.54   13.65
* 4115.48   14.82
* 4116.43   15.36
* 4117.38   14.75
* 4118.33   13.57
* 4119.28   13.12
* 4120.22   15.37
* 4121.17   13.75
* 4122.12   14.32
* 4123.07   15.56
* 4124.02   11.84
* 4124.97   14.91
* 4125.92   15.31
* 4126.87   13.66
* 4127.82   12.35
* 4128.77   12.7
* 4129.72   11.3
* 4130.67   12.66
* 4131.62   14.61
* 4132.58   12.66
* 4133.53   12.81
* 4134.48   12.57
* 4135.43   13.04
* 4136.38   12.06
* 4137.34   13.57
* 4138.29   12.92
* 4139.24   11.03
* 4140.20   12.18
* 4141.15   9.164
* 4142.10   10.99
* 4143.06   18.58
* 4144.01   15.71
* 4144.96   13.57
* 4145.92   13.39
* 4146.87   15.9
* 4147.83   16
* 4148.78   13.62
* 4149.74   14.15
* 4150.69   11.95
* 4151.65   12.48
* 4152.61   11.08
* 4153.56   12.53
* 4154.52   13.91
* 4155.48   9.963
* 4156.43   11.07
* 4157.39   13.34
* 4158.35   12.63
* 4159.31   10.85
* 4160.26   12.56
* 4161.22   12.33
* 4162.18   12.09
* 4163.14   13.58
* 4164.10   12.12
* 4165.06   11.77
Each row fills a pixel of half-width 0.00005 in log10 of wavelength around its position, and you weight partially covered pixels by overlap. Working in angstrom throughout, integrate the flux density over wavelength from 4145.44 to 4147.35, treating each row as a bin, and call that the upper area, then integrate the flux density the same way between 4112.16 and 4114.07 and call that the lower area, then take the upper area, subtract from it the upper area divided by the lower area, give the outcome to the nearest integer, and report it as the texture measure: 27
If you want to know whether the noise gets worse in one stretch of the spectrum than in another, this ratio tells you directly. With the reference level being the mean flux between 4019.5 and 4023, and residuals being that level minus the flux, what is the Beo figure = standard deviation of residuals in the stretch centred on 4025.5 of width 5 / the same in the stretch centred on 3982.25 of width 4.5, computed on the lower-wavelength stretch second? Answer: 1.2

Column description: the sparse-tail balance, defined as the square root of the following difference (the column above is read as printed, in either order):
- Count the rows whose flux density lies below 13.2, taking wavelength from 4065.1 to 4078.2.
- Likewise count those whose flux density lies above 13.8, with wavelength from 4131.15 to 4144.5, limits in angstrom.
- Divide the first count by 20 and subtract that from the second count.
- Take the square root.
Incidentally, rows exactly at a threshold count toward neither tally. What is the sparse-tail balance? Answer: 1.6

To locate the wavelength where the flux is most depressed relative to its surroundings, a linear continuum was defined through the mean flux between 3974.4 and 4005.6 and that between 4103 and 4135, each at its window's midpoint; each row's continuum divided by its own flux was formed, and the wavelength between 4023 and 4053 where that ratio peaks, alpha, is 4052.48 angstrom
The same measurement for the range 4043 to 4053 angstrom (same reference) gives 4052.48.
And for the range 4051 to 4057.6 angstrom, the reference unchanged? 4052.48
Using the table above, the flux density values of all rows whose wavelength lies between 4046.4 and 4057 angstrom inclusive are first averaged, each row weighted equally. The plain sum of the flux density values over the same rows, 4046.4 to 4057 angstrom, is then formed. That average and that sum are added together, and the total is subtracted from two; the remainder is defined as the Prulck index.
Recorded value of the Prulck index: -149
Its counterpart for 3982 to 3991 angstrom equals -155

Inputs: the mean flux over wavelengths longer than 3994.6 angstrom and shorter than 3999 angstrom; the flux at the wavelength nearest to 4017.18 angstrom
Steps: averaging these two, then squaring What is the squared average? 182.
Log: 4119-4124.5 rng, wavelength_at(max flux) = 4123.07 angstrom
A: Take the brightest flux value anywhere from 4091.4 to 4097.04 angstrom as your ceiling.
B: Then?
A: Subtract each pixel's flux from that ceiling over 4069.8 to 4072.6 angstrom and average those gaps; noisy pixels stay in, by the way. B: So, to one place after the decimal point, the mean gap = 3.3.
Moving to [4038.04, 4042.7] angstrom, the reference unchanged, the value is 2.3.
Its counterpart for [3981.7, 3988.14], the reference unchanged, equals 1.7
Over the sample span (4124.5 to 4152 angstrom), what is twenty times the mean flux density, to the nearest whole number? 266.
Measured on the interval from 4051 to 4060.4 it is 250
